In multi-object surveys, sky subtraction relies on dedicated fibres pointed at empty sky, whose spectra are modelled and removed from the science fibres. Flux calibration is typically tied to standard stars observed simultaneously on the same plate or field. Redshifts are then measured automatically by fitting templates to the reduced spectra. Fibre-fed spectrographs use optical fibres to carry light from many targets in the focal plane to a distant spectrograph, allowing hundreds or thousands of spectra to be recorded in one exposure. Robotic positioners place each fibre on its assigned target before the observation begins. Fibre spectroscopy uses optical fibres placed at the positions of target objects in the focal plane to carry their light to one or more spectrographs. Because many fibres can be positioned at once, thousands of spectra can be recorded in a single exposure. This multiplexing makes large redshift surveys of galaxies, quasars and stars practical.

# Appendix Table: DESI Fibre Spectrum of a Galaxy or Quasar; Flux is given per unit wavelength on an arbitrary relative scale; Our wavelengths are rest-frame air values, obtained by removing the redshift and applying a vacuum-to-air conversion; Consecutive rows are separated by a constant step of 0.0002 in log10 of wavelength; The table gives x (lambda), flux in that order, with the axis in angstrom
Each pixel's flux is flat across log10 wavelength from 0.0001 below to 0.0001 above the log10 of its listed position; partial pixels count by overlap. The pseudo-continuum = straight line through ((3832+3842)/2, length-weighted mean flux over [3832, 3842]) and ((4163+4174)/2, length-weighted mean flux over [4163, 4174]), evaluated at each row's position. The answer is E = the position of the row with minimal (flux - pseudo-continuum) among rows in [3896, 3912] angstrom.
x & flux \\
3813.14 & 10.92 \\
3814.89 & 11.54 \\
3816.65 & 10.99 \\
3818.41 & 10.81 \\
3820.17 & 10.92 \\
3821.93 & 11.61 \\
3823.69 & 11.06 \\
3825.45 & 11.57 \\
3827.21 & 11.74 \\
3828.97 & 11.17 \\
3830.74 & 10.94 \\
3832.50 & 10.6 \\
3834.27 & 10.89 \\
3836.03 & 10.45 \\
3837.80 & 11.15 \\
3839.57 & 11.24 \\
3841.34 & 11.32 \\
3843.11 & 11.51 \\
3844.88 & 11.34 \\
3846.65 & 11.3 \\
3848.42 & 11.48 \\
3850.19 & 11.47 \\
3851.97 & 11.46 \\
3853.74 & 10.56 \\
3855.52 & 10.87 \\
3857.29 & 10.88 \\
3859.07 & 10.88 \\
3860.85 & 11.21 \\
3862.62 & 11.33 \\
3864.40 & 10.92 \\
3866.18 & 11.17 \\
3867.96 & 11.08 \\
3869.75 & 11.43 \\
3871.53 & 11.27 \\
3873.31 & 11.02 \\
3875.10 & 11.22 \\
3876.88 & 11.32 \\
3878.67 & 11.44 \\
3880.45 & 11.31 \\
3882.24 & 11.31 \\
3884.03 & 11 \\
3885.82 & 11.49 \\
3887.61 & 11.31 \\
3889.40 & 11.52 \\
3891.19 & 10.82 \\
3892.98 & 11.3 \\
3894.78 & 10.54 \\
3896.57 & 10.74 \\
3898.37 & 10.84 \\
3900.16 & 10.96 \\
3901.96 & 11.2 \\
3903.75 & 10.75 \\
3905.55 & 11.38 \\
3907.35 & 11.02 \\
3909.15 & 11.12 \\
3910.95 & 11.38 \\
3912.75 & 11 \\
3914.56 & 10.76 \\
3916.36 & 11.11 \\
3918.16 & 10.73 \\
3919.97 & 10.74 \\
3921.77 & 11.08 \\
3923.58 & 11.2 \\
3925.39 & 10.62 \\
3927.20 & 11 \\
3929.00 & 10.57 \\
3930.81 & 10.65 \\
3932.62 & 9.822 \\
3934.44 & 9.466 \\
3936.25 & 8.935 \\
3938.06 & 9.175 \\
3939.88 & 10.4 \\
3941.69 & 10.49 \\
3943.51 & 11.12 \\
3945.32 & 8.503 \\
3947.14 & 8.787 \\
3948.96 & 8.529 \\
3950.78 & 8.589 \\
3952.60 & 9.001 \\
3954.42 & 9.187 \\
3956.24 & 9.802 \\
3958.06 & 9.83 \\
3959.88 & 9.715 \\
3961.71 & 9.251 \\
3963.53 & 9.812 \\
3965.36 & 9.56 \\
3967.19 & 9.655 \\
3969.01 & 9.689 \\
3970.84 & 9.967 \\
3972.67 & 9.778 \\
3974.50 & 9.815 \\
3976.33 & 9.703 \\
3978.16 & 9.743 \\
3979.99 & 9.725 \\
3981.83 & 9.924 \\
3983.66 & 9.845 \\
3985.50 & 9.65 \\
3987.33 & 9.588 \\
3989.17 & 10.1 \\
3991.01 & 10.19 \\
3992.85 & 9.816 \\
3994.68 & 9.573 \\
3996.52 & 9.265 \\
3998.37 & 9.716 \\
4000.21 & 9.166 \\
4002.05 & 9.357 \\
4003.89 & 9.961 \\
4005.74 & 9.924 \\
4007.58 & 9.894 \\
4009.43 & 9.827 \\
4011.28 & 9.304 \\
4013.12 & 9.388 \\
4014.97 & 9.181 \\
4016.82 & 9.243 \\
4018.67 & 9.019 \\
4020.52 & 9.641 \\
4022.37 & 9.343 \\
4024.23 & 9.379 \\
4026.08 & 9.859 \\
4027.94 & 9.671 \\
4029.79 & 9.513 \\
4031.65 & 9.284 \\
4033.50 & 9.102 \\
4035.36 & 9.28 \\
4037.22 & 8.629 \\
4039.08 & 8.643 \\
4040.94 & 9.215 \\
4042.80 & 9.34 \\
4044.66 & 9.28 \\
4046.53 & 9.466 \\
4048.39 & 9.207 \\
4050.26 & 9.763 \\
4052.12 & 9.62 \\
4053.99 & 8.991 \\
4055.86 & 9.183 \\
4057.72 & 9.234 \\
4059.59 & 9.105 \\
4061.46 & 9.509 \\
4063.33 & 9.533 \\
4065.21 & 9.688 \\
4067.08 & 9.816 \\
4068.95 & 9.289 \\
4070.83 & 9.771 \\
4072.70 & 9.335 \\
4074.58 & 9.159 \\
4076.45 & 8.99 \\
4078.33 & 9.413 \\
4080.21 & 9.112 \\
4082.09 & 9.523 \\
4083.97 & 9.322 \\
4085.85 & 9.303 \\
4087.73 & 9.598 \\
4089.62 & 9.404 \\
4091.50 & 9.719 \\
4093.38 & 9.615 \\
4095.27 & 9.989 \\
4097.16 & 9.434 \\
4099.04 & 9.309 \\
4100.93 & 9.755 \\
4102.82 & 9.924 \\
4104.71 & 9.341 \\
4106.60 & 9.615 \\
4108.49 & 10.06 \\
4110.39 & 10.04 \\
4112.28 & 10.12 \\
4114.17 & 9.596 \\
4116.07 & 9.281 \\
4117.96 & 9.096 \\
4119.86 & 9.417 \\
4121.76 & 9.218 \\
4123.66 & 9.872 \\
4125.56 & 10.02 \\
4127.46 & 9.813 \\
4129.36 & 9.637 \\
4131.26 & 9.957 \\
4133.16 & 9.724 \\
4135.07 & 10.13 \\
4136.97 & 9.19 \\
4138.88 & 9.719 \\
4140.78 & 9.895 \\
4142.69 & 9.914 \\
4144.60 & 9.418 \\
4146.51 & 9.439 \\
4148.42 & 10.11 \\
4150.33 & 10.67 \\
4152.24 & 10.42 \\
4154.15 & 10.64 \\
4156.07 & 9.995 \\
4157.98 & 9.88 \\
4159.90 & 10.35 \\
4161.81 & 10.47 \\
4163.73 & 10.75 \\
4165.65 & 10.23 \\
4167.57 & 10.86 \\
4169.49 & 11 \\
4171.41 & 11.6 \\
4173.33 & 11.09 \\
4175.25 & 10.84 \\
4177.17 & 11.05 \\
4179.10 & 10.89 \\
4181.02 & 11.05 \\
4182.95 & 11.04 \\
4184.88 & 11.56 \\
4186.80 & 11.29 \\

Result 3896.57 angstrom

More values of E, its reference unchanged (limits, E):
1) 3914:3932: 3929.00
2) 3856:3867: 3857.29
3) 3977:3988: 3987.33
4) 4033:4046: 4037.22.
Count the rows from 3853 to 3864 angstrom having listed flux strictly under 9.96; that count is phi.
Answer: 0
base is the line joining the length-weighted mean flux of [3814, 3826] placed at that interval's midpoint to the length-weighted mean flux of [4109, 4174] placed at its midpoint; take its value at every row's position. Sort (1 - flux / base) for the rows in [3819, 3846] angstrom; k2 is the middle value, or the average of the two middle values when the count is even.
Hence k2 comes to 0.00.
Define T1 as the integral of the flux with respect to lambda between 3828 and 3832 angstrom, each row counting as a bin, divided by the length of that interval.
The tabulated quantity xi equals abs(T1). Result 11.0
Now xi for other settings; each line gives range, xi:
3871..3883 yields 11.3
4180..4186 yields 11.2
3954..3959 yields 9.7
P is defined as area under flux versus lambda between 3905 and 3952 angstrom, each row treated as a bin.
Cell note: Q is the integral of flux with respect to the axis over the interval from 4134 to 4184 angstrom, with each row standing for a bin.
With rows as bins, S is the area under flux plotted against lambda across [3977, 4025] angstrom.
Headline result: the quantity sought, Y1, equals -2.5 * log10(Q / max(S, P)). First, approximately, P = 484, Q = 520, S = 461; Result -0.08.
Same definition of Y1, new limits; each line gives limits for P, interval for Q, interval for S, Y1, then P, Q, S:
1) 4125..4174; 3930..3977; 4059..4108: 0.11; 499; 450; 465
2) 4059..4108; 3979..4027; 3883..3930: 0.12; 465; 461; 517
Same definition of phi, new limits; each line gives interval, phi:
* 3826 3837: 0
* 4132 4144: 5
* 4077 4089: 6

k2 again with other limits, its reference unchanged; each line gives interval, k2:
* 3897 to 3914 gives -0.01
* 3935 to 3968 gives 0.12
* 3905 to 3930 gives -0.01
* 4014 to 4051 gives 0.11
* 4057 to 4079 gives 0.09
